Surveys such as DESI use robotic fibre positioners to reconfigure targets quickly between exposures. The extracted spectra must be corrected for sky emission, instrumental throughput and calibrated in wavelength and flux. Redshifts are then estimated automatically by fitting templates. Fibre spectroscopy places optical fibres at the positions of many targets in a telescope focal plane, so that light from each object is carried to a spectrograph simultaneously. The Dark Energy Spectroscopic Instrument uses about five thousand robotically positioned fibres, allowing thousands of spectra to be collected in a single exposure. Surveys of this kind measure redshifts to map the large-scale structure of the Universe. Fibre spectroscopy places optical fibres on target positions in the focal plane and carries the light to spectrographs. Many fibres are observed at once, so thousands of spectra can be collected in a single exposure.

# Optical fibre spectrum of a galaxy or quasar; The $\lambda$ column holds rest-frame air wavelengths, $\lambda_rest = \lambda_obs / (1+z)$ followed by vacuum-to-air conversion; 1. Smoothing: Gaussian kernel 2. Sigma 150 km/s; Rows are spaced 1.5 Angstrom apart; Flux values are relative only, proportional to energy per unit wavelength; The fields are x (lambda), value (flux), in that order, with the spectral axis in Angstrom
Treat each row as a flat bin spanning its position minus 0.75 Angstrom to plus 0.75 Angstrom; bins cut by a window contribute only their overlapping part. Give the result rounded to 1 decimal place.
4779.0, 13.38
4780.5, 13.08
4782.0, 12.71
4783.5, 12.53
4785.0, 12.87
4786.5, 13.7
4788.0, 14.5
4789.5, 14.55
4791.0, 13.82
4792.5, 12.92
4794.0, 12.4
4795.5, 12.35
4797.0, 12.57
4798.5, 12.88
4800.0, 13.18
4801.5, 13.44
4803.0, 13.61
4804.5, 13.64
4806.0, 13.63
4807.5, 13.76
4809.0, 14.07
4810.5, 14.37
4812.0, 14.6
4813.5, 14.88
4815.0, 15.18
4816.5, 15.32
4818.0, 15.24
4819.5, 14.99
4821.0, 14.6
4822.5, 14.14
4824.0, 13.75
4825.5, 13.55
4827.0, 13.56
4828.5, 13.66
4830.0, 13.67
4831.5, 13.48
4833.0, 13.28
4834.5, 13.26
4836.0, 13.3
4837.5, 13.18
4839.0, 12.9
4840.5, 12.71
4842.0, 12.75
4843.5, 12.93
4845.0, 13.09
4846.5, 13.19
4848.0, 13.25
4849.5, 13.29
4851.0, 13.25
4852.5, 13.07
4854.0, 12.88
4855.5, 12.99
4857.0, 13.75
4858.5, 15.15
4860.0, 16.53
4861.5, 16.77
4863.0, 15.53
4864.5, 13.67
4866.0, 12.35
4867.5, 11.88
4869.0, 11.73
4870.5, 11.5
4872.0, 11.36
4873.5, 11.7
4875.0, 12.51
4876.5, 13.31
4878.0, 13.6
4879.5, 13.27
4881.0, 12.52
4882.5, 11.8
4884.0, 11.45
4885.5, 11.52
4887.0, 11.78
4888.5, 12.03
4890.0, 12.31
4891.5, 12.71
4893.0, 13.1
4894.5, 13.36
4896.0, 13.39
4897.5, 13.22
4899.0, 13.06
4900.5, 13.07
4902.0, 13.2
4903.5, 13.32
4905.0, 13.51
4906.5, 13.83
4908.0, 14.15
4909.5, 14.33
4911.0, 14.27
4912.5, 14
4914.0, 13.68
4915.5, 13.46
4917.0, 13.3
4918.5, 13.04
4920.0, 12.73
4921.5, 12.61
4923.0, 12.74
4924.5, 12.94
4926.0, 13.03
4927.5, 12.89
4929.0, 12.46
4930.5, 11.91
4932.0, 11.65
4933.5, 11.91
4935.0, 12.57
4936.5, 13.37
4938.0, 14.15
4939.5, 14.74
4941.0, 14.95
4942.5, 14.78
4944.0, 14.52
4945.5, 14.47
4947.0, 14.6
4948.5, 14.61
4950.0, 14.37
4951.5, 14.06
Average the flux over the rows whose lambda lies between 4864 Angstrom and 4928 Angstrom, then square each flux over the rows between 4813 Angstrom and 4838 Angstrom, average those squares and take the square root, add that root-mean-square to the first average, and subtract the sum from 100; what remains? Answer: 73.1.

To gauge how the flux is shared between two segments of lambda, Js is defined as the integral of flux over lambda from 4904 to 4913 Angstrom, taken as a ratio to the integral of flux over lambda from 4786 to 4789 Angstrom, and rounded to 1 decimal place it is 3.0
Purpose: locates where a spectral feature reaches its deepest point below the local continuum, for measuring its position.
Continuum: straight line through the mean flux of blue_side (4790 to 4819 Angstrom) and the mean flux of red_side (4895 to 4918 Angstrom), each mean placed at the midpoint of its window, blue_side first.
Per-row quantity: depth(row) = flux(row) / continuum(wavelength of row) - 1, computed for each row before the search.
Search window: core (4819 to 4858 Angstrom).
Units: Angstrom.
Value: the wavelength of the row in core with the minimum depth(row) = 4840.5 Angstrom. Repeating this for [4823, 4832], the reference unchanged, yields 4831.5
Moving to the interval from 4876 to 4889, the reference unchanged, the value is 4884.0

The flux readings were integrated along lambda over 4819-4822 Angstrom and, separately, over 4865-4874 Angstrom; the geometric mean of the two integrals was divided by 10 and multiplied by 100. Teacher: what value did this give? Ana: 685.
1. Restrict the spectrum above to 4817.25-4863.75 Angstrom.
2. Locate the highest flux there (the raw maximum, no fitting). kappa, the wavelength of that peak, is 4861.5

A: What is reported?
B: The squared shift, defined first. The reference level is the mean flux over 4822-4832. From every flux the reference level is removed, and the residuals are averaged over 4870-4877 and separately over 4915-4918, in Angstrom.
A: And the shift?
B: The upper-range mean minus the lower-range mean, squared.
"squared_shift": 1.7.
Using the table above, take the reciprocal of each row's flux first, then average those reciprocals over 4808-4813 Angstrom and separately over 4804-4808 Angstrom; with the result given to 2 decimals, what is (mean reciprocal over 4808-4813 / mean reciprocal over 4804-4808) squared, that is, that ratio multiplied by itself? 0.91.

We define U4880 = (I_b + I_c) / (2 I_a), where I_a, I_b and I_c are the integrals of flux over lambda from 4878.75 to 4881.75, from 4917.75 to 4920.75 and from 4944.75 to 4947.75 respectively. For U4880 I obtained 1.06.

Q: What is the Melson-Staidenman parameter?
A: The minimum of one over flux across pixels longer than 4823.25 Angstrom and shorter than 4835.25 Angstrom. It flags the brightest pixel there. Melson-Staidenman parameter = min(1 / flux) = 0.0727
